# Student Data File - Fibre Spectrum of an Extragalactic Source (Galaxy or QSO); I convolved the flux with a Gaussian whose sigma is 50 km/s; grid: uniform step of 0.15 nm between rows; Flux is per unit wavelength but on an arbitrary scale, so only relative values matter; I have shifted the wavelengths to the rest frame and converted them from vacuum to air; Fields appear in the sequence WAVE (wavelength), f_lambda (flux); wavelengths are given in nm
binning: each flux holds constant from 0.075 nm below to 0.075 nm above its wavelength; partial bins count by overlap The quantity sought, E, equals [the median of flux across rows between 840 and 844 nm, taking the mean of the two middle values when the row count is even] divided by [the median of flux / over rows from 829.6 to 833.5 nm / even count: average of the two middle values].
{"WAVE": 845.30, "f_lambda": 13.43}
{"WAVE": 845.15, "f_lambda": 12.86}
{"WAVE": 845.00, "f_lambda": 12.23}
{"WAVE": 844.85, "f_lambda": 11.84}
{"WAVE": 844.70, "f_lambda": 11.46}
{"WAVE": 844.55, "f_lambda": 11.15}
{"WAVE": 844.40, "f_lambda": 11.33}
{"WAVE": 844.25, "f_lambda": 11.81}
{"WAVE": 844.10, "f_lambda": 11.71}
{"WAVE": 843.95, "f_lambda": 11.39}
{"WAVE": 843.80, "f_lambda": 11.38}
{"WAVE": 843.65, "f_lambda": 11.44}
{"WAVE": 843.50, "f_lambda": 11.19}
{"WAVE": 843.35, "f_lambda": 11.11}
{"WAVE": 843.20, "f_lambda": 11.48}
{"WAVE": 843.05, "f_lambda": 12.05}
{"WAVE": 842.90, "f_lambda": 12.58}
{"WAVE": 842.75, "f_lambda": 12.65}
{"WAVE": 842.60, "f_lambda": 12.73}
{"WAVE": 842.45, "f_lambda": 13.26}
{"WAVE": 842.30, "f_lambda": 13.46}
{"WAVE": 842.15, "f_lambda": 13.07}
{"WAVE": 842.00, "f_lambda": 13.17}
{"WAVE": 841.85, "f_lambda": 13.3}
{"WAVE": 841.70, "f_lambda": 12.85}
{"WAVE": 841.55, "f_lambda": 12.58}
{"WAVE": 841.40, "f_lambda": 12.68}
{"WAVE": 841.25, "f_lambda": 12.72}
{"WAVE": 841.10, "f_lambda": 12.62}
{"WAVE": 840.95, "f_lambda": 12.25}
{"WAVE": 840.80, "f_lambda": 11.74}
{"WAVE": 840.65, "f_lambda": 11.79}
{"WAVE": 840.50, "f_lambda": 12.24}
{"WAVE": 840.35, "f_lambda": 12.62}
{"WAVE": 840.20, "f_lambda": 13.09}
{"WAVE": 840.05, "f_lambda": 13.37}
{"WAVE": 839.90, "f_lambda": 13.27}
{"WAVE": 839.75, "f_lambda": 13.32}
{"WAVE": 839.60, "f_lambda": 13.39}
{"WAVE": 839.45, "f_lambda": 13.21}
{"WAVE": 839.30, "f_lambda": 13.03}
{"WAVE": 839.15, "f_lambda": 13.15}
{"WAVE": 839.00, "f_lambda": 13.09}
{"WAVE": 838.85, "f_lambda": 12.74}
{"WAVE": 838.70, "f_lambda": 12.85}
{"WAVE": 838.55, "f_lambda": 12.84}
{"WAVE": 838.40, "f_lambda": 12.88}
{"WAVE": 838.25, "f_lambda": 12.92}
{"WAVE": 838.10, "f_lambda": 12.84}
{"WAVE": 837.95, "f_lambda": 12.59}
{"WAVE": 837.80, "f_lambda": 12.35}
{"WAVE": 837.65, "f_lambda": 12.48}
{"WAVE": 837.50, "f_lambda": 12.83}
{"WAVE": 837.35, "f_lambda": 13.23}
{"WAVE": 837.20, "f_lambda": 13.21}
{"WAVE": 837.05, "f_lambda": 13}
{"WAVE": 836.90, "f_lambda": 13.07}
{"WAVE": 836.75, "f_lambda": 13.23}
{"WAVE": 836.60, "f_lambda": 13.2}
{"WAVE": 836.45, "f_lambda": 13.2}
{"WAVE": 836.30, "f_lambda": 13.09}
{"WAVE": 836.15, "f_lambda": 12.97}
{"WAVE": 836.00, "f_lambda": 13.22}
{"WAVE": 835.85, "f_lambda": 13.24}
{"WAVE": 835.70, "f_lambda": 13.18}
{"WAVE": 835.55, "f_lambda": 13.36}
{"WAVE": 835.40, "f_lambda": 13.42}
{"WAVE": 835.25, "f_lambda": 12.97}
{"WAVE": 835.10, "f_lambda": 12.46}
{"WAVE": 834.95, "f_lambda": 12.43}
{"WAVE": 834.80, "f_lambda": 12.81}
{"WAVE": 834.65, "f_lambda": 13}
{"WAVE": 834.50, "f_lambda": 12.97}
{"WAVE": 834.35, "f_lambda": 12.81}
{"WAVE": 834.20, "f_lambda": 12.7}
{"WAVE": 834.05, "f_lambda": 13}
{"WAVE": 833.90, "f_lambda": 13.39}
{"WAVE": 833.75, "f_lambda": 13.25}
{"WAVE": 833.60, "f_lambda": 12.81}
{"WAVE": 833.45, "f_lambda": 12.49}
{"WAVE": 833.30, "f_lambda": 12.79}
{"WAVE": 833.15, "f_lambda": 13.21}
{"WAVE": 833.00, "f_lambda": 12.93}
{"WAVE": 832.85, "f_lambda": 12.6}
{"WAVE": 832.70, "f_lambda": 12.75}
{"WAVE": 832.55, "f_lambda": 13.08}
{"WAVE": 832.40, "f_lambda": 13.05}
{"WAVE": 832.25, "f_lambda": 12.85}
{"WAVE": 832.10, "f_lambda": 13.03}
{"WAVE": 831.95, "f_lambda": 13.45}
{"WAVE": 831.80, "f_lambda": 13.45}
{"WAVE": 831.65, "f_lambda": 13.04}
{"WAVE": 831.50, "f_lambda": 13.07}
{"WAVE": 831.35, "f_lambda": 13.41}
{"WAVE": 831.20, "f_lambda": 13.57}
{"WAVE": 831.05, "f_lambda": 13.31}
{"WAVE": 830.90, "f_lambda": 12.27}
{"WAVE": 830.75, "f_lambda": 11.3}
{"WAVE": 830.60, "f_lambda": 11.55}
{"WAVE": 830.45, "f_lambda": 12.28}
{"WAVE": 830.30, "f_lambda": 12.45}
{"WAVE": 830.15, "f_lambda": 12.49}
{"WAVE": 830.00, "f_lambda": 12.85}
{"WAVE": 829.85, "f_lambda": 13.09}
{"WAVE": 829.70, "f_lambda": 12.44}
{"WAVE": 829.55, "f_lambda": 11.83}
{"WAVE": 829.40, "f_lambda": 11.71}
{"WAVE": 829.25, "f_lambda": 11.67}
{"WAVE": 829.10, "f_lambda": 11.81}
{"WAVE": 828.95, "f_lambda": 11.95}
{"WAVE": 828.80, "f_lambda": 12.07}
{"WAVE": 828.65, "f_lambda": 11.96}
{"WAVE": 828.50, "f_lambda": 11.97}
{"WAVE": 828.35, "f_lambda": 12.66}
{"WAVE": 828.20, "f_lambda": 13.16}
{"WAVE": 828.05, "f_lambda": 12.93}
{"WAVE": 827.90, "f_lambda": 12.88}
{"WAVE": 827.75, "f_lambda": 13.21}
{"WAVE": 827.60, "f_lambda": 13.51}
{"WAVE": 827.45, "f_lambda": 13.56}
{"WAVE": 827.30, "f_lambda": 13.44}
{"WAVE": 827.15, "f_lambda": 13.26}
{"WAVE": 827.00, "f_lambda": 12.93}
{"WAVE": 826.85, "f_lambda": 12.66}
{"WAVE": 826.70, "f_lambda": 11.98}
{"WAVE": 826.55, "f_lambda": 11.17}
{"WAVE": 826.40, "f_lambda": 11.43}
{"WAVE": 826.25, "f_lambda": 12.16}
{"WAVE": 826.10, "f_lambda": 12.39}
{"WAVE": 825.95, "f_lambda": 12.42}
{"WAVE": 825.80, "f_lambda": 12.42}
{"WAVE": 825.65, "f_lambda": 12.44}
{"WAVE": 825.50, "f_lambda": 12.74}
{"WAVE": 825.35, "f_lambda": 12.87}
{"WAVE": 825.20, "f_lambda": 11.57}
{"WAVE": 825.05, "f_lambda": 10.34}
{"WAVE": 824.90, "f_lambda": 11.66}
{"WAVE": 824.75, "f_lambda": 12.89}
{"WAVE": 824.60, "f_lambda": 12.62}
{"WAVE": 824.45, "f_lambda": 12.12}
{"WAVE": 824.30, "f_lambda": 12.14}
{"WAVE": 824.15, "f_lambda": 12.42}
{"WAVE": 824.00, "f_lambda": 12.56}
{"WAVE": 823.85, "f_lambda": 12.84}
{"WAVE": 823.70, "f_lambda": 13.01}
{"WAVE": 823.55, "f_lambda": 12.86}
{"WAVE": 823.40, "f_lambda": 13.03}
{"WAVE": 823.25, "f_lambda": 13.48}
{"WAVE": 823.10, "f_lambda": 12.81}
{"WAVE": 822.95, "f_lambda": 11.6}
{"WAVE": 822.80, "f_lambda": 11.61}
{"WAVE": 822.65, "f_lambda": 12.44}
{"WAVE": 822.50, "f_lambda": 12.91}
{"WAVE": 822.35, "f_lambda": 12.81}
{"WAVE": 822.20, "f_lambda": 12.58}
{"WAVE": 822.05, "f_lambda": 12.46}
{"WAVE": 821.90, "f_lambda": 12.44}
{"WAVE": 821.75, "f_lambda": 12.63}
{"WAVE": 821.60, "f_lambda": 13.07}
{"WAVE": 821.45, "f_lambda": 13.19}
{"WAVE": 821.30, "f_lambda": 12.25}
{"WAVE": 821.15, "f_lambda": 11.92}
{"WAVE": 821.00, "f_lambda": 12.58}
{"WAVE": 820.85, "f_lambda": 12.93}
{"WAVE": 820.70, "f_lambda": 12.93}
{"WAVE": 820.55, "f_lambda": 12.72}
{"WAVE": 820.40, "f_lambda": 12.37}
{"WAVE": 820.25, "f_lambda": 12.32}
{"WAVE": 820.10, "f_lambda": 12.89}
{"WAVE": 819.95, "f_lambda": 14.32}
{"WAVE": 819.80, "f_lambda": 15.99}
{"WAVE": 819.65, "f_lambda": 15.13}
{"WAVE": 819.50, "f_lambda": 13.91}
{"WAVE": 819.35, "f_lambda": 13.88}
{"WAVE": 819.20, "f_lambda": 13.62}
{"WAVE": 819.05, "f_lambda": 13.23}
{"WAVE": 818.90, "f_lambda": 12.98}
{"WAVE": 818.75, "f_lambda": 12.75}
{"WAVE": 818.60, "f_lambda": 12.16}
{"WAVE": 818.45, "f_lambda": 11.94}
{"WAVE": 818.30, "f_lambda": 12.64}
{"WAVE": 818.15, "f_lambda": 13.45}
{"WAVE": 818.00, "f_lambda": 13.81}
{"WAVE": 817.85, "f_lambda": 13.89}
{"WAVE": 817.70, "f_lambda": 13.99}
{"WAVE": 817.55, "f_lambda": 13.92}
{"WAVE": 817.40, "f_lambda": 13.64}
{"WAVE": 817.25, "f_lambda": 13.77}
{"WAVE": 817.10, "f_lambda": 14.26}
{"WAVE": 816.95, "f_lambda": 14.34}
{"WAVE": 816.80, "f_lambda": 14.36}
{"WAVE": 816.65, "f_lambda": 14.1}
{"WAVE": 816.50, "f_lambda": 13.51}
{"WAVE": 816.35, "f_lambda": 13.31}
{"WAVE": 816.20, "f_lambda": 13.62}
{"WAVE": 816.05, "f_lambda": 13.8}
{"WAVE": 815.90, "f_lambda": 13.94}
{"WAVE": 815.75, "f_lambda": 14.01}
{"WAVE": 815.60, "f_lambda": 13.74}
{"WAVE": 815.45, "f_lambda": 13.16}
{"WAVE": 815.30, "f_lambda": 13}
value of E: 0.98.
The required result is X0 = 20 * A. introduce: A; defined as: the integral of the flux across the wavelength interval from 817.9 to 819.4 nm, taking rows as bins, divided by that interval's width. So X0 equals 261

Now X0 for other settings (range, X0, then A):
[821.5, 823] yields 250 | 12.5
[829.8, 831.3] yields 250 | 12.5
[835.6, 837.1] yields 263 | 13.1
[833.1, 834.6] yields 259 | 12.9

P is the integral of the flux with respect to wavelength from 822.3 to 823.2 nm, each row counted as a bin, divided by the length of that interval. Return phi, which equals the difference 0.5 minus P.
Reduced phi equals -11.9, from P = 12.4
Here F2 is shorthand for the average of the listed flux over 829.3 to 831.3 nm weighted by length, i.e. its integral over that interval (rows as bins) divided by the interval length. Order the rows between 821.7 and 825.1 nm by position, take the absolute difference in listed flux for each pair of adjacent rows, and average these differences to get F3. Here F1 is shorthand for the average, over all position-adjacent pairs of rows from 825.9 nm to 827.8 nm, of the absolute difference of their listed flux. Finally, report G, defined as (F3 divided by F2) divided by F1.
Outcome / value 0.10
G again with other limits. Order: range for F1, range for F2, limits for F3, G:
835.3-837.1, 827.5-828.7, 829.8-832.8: 0.26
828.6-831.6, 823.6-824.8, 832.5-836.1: 0.06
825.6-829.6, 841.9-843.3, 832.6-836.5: 0.07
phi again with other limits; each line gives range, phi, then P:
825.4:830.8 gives -11.9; 12.4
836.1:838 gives -12.5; 13.0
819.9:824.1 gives -12.2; 12.7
